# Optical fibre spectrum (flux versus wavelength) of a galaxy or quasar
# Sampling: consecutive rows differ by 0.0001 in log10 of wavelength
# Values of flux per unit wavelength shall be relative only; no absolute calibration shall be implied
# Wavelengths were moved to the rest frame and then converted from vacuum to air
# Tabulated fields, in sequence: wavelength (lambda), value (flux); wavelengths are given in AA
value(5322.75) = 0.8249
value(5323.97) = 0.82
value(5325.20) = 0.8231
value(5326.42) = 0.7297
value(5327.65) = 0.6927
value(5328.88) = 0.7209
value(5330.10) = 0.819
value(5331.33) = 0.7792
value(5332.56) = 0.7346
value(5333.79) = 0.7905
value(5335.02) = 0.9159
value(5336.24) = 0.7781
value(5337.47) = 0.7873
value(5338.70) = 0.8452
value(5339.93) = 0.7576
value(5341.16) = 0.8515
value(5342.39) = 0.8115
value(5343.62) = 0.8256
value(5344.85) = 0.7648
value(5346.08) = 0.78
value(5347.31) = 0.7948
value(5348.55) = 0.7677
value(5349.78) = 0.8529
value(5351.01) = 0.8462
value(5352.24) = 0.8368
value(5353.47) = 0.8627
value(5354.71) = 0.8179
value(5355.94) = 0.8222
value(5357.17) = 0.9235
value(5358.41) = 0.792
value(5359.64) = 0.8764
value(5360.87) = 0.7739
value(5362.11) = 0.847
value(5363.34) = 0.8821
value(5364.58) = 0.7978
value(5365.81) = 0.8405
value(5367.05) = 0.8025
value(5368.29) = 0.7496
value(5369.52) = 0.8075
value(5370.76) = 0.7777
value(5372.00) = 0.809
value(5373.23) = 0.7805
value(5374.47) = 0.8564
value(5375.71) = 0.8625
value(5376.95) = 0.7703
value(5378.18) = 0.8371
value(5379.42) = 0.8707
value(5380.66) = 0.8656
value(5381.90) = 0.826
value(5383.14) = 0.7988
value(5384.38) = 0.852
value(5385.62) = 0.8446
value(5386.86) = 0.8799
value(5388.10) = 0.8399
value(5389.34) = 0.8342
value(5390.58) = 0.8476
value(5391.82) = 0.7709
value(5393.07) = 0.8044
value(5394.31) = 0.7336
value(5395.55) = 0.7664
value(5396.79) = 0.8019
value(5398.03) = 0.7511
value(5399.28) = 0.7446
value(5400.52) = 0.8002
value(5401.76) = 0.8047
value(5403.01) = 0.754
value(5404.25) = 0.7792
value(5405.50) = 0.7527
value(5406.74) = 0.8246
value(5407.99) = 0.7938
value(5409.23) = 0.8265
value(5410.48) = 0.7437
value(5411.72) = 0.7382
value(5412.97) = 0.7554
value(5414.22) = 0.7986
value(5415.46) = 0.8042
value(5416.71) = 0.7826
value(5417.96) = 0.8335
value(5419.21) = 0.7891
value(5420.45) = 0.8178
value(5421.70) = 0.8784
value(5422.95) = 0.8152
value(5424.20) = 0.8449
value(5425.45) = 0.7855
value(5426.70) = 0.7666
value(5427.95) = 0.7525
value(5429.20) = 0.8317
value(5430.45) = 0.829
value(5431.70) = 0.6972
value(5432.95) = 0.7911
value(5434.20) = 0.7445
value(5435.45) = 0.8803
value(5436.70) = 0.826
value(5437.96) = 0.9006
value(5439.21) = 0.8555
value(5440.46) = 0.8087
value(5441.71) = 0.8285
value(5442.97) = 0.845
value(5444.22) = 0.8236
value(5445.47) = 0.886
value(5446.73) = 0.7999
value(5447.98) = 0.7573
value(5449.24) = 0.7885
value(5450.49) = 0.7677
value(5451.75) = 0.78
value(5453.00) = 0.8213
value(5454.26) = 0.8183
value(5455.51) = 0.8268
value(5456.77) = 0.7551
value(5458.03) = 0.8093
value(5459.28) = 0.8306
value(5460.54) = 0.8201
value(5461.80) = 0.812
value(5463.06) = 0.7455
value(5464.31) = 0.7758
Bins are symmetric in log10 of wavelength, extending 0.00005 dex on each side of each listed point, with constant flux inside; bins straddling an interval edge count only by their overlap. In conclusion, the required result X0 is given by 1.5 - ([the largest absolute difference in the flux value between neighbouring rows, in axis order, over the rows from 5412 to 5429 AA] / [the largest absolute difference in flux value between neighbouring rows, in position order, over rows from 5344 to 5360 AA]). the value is 1.02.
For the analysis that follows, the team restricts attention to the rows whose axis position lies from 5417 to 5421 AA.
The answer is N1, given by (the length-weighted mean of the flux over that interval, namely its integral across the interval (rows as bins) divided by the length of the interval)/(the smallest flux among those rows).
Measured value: 1.03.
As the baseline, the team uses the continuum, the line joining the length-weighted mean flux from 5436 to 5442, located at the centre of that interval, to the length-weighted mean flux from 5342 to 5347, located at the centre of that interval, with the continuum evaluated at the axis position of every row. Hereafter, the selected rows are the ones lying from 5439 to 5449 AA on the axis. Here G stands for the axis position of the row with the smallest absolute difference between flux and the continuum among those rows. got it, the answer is 5442.97 AA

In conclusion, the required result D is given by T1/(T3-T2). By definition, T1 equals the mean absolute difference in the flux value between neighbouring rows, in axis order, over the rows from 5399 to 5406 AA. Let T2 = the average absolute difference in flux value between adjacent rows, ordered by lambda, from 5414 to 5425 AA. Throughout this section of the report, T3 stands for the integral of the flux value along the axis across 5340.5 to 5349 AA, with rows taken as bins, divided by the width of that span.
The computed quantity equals 0.043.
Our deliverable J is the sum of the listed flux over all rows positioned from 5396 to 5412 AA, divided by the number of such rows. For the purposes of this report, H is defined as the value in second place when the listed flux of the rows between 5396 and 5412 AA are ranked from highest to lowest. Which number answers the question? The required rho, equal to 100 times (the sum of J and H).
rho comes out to 160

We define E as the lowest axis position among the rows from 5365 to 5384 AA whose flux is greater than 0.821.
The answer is 5365.81 AA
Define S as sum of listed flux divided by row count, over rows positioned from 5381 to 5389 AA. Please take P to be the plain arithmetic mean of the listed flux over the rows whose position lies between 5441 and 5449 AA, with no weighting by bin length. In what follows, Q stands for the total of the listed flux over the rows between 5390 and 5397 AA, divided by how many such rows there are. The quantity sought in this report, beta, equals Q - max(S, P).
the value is -0.05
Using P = 0.82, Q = 0.787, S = 0.84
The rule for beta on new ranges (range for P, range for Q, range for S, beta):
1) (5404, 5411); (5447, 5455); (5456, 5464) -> -0.01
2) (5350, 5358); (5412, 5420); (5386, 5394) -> -0.06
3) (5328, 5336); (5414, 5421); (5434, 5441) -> -0.03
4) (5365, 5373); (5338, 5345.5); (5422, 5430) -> 0.01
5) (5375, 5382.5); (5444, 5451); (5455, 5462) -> -0.03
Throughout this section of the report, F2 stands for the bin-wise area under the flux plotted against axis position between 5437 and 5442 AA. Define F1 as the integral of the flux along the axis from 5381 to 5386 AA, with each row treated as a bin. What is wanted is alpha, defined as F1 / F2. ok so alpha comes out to 0.980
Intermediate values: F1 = 4.16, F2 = 4.2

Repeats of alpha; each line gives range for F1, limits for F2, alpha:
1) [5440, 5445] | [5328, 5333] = 1.091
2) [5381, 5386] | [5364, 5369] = 1.041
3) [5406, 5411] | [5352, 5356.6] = 1.037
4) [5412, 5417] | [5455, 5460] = 0.971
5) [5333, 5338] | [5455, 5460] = 1.014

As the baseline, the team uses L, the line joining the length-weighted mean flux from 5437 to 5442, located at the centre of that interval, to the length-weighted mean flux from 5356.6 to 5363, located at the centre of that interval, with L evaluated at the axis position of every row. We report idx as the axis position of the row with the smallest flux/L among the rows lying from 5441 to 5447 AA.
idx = 5446.73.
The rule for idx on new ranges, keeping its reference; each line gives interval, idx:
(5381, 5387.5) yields 5383.14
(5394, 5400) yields 5394.31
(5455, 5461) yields 5456.77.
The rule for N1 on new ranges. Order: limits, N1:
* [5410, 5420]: 1.06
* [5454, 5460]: 1.07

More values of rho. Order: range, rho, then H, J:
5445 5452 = 160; 0.7999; 0.797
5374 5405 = 168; 0.8707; 0.812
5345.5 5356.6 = 167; 0.8529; 0.820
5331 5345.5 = 165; 0.8515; 0.803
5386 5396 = 166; 0.8476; 0.810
